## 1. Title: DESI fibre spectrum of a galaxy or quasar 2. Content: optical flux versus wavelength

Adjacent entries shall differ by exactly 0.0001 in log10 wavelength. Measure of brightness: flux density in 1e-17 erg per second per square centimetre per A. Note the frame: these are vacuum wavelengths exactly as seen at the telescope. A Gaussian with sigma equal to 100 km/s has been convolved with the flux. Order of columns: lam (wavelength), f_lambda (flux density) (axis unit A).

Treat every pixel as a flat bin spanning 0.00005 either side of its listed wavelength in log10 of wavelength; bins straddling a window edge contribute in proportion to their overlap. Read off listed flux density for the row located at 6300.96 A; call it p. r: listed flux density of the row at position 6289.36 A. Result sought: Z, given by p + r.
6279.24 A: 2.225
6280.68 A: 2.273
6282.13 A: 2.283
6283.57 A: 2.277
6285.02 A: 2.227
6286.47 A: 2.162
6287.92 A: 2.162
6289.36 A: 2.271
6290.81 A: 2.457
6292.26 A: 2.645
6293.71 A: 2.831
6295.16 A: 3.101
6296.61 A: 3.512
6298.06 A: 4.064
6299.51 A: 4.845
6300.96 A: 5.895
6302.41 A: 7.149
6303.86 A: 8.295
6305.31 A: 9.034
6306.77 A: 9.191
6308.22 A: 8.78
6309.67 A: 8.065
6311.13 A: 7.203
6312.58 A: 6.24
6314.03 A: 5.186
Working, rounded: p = 5.895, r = 2.271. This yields 8.2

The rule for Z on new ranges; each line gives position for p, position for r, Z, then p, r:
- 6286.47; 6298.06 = 6.2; 2.162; 4.064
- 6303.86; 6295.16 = 11.4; 8.295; 3.101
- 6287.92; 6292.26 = 4.8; 2.162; 2.645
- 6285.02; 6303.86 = 10.5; 2.227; 8.295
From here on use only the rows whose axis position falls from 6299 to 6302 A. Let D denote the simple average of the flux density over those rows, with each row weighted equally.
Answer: 5.4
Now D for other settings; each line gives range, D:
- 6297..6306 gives 6.5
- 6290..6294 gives 2.6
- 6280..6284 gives 2.3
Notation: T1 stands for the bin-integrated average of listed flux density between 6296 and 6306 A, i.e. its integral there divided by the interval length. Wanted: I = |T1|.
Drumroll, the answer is 6.1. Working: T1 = 6.1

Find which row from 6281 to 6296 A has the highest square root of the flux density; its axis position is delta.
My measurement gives 6295.16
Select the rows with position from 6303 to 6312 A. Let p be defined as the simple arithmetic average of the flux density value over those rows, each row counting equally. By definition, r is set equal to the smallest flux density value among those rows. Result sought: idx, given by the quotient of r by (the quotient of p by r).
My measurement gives 6.2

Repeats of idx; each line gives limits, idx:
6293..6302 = 2.0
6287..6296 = 1.8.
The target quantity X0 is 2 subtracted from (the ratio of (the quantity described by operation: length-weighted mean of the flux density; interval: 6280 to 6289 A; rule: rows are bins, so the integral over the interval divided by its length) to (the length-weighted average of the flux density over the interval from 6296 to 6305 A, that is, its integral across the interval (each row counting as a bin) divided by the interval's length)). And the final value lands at -1.6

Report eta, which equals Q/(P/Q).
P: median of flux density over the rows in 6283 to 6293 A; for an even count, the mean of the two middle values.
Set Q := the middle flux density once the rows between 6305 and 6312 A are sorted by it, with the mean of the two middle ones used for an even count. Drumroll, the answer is 33.9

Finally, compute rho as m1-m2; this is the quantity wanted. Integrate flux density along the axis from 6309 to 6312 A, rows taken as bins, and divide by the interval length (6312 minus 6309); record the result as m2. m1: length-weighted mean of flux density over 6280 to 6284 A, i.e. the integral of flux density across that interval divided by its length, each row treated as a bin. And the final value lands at -5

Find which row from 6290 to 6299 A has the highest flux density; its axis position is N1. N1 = 6298.06 A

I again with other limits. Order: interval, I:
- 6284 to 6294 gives 2.4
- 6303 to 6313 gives 8.2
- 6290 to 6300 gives 3.3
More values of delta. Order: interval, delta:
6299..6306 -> 6305.31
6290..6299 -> 6298.06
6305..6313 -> 6306.77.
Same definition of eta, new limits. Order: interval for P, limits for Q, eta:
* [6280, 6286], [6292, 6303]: 6.3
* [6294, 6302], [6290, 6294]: 1.7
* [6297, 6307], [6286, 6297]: 0.9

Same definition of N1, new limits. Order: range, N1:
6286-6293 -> 6292.26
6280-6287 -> 6282.13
